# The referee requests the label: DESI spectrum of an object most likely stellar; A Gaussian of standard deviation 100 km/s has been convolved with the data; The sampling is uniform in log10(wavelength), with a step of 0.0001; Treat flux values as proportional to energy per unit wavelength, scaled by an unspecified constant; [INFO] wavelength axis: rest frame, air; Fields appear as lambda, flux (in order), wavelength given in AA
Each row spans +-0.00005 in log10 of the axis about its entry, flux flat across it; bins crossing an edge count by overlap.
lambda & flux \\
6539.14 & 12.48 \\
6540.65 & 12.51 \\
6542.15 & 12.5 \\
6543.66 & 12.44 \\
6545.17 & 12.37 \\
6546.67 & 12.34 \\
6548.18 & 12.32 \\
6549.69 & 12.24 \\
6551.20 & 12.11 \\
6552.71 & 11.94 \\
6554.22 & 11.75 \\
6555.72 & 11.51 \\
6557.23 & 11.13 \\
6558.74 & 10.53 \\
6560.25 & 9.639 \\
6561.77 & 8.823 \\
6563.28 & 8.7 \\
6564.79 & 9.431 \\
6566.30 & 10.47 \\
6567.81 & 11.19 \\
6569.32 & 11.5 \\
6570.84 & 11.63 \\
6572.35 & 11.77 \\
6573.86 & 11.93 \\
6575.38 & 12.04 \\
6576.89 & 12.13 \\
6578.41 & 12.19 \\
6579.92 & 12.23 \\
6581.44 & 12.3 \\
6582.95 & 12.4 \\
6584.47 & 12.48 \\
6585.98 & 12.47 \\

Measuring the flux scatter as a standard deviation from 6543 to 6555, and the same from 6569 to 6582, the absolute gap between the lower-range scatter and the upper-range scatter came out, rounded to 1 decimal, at 0.0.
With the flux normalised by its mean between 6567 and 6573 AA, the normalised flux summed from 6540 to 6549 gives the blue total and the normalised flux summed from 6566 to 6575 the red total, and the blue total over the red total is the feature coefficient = 1.09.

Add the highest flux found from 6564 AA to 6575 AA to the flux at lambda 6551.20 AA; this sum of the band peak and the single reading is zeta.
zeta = 24.0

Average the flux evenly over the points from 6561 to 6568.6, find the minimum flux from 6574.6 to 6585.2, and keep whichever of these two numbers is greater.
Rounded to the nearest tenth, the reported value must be 12.0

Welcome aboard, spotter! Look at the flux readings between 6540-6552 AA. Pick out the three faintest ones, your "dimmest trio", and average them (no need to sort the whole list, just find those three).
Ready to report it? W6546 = 12.2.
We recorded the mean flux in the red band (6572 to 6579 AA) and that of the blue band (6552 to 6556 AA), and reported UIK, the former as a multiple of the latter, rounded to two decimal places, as 1.02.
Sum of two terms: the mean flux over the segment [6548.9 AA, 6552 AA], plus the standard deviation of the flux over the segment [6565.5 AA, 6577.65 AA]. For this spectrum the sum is 12.7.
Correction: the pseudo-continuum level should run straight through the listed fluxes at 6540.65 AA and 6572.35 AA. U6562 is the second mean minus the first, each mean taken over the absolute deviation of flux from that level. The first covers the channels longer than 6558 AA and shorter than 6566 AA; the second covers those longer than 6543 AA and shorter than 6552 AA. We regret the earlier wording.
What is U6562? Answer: -2.5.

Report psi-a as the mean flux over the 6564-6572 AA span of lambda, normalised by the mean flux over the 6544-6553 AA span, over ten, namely 0.089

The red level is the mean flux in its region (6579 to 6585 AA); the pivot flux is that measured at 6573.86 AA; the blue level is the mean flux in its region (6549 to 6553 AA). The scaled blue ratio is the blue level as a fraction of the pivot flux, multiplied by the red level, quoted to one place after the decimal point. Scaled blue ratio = 12.5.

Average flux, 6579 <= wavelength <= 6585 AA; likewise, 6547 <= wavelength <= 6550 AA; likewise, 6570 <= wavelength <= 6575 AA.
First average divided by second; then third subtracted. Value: -10.8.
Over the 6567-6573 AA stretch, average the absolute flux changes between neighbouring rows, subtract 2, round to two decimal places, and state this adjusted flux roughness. -1.81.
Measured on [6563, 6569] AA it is -1.17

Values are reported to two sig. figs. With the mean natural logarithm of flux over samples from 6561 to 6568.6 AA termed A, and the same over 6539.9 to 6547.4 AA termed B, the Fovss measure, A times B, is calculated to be 5.7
